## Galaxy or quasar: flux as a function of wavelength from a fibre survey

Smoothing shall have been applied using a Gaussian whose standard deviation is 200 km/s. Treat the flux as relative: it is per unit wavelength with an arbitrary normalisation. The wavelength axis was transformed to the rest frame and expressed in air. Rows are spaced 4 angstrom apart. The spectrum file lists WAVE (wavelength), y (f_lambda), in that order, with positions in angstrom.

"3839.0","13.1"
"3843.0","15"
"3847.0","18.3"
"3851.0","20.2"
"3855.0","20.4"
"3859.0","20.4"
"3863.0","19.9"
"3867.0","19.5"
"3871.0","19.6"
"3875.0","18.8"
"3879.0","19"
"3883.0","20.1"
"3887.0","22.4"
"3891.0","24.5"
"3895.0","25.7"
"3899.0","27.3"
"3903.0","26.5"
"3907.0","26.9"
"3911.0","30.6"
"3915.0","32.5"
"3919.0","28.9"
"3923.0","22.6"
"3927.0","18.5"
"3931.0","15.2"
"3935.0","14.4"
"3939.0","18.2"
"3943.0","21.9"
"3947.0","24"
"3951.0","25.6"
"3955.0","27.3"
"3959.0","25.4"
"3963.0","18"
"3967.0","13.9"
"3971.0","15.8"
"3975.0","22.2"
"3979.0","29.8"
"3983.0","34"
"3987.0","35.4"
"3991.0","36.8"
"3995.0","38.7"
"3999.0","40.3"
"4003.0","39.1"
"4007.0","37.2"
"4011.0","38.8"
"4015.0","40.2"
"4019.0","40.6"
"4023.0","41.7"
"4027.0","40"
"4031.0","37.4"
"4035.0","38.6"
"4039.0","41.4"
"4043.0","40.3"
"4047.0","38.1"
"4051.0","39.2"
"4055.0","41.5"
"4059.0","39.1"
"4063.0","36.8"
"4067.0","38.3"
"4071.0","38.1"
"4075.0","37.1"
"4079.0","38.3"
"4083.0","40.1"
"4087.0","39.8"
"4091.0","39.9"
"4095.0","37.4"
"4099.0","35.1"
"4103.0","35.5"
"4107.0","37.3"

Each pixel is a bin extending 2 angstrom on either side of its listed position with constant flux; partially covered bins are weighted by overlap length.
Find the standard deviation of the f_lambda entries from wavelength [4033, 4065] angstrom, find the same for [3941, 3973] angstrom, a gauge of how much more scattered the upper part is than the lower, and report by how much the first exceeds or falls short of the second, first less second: -3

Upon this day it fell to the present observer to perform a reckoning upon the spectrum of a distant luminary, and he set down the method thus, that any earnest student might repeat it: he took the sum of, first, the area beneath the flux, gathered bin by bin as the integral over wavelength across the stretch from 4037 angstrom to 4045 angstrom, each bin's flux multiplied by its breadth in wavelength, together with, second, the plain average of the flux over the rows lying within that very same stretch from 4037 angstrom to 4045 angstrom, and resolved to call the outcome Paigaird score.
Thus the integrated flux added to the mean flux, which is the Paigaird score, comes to 368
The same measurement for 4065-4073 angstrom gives 344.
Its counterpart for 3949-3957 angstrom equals 238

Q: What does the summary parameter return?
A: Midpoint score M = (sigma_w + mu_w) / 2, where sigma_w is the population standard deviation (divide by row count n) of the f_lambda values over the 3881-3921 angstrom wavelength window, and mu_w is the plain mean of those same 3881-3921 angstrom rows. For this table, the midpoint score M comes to 15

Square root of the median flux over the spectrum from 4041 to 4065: 6.3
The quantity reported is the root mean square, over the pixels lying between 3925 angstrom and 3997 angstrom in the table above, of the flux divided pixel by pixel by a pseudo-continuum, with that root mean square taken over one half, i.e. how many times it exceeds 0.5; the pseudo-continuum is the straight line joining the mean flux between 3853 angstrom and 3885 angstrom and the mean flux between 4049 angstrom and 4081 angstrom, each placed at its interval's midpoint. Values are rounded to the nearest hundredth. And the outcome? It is 1.73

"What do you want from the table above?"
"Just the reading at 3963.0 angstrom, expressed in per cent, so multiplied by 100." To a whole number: 1800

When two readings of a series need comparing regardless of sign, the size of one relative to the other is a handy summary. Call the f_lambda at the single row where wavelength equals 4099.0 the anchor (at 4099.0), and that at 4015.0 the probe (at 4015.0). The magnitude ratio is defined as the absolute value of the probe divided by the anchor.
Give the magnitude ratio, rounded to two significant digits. 1.1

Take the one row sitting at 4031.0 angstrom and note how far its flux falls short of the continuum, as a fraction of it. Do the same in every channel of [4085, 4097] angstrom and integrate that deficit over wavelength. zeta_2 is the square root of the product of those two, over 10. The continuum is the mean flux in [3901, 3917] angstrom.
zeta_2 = 0.108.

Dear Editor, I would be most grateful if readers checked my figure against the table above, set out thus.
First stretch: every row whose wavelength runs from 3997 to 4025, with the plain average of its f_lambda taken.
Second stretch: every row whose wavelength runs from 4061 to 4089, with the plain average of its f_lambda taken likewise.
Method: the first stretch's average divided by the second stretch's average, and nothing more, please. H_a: 1.04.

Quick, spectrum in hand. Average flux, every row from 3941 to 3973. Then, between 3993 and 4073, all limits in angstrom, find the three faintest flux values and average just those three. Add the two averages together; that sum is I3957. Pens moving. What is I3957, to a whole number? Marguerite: 59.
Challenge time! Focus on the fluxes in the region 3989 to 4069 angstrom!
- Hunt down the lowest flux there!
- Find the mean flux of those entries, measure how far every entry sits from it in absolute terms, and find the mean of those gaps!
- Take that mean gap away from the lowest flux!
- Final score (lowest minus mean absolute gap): 36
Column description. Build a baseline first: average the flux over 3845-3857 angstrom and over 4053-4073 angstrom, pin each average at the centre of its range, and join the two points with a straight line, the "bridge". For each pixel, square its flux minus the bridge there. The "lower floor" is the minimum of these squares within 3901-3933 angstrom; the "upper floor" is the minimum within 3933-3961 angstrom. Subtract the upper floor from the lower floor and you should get 2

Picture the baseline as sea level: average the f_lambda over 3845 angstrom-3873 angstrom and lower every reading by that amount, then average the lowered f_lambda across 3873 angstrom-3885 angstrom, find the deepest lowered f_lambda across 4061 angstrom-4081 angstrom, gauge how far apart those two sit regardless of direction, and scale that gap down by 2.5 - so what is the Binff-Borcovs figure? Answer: 7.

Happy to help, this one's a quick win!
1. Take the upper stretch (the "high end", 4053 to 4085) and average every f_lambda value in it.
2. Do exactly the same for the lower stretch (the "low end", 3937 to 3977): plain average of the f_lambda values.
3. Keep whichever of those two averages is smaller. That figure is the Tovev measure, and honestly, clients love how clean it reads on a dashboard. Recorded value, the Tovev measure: 21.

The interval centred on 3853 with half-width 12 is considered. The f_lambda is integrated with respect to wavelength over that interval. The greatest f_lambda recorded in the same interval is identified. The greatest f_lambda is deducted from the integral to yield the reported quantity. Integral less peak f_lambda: 436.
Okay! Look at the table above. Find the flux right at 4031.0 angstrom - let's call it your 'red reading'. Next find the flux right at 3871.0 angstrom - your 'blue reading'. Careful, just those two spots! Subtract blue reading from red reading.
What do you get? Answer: 18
